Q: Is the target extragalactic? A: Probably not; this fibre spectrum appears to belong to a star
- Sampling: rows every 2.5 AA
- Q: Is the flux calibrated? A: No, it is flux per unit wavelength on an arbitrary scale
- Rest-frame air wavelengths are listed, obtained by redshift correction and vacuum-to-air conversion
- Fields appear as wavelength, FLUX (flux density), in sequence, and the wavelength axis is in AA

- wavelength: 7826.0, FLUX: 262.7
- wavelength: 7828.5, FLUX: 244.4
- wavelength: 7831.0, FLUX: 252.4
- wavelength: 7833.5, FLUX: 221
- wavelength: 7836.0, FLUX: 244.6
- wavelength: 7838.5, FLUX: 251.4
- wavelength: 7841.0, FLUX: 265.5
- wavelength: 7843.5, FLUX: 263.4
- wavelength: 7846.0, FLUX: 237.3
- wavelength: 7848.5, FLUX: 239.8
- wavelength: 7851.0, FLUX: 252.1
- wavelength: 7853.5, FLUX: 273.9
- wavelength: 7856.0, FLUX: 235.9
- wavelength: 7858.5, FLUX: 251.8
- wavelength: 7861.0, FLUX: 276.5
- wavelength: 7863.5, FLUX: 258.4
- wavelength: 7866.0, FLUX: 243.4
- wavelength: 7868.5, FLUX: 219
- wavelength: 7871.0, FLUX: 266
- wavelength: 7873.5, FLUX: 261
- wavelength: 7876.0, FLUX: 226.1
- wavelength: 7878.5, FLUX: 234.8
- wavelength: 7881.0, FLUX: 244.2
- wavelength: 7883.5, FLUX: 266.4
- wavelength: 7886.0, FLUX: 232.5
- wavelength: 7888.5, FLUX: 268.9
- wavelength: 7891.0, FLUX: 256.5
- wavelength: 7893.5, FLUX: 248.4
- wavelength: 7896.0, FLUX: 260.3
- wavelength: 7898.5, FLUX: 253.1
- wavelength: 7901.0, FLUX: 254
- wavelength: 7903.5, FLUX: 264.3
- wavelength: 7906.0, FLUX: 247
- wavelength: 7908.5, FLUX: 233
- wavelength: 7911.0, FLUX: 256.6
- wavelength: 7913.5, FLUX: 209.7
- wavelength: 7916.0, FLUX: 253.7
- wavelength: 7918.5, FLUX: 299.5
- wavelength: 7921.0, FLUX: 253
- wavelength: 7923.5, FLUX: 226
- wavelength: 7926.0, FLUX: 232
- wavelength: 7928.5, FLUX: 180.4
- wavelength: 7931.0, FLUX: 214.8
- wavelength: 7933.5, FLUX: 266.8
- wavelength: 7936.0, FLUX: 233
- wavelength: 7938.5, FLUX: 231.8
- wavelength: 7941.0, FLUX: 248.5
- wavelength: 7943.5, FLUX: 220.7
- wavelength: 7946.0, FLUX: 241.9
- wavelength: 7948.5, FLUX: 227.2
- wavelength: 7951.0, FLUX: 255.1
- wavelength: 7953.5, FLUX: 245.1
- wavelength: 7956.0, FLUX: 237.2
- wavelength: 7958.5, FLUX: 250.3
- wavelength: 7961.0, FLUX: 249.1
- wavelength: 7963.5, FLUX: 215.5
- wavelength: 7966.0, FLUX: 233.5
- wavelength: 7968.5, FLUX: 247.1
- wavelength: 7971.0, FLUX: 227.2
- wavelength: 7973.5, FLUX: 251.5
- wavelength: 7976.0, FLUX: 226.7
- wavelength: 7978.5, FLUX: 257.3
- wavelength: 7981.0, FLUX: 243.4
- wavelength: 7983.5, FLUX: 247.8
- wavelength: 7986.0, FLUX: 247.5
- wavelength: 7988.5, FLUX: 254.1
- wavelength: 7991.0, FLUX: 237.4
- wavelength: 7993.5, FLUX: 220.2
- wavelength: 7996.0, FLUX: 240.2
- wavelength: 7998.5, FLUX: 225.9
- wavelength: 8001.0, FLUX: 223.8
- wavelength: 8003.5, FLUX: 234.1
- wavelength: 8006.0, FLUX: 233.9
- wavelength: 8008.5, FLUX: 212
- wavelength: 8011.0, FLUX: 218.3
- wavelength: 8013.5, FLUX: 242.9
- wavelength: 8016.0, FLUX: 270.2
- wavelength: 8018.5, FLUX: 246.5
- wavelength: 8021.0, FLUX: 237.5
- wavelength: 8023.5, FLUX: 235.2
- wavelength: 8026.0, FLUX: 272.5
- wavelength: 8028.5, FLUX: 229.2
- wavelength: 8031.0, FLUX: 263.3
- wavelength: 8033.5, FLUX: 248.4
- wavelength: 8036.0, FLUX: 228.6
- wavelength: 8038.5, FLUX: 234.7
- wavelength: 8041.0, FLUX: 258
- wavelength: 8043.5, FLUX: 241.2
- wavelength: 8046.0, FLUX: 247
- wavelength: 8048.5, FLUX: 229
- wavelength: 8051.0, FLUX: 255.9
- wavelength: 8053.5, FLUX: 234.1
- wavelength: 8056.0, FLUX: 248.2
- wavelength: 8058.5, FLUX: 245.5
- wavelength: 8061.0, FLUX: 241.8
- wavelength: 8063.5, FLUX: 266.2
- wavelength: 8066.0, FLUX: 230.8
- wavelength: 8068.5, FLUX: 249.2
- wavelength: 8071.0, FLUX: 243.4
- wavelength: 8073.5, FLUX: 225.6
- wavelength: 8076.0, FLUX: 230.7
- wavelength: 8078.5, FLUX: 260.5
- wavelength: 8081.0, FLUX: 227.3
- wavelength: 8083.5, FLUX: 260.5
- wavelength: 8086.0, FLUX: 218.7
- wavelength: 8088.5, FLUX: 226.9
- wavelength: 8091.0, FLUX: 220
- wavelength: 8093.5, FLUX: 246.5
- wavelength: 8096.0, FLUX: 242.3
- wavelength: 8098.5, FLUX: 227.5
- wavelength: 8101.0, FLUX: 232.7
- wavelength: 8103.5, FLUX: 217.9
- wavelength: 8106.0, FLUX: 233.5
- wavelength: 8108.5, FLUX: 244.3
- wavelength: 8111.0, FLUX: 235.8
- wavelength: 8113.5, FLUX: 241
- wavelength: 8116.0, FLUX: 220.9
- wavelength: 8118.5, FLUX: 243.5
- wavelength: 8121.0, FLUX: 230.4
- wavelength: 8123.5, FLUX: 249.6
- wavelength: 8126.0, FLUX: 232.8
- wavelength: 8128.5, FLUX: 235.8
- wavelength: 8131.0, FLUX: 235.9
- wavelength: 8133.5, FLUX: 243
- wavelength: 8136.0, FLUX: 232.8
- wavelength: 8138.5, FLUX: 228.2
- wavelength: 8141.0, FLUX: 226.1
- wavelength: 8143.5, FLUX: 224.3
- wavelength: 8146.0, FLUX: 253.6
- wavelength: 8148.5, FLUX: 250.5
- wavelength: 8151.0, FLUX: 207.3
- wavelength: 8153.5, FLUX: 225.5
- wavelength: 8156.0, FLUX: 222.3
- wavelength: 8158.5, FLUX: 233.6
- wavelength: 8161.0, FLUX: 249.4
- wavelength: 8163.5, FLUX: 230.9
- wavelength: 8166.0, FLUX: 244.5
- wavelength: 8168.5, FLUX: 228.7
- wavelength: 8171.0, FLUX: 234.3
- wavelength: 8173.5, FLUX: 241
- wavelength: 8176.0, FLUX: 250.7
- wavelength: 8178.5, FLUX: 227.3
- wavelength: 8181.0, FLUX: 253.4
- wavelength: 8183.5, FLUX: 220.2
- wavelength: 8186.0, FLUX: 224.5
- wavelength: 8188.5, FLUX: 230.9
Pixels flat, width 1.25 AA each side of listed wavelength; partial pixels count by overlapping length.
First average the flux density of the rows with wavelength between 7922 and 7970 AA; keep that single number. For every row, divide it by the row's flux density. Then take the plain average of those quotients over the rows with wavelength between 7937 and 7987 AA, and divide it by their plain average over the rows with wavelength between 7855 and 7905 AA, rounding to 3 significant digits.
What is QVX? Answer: 1.04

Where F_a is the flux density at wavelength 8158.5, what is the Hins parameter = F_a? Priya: 233.6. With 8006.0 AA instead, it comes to 233.9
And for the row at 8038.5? 234.7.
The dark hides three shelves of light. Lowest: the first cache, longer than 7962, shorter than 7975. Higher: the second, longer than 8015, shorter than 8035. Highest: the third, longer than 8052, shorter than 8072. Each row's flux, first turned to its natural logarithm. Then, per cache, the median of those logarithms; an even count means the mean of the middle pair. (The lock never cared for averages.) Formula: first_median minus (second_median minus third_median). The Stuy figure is 5.44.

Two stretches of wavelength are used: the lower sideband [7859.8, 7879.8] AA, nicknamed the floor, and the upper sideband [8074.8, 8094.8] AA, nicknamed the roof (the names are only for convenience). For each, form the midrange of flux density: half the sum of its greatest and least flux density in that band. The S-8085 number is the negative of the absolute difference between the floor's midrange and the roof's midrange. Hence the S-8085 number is -8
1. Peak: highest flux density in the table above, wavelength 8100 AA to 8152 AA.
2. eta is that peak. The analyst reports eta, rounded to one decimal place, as 253.6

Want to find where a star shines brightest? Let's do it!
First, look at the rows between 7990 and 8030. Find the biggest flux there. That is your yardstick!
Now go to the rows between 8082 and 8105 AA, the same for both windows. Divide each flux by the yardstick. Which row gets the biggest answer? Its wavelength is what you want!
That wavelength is 8083.5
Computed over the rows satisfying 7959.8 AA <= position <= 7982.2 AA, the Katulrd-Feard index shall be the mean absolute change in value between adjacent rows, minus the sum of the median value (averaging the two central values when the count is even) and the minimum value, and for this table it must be -437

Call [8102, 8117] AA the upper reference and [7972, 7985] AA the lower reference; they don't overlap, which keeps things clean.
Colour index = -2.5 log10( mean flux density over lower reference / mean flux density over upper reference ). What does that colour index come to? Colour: -0.06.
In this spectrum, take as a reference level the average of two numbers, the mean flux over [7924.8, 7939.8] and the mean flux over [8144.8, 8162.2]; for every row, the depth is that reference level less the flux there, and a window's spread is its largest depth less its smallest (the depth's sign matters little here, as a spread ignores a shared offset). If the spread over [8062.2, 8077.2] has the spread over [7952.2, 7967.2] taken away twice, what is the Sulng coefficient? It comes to -29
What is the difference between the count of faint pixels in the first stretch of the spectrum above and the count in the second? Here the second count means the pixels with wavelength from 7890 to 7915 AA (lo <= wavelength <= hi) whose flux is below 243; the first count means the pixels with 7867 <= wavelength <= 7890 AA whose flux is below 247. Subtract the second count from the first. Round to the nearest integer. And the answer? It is 3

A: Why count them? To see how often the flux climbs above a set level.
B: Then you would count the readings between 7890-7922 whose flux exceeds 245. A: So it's 11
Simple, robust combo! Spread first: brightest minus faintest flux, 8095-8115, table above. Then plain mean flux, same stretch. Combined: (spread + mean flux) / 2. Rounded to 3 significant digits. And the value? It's 130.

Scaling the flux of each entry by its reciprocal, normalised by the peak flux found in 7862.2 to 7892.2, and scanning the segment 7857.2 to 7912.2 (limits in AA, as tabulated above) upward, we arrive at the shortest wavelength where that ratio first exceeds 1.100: 7866.0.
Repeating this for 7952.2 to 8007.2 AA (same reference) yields 7956.0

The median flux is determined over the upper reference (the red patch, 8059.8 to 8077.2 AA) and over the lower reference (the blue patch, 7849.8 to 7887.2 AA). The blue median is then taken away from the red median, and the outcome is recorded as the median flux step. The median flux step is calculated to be -10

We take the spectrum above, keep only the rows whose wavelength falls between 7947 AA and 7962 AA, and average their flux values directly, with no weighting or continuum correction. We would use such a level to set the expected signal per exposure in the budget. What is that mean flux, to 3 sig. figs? 244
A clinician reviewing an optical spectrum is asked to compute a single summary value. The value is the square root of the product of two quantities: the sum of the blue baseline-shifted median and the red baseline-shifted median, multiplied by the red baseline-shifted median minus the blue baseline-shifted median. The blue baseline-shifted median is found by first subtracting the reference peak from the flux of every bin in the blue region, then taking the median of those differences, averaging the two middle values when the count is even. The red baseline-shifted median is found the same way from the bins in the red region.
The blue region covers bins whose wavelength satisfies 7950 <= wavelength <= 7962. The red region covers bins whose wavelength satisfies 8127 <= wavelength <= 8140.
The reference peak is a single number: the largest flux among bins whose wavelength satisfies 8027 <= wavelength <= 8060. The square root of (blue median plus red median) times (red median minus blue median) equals 24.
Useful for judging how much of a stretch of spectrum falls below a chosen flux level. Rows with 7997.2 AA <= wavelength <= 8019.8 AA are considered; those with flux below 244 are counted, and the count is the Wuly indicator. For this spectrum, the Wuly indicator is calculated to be 7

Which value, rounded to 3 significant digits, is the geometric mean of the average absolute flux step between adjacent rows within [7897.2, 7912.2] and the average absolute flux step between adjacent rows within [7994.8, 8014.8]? 12.3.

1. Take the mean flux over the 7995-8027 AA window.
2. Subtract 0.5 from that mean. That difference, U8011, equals 237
